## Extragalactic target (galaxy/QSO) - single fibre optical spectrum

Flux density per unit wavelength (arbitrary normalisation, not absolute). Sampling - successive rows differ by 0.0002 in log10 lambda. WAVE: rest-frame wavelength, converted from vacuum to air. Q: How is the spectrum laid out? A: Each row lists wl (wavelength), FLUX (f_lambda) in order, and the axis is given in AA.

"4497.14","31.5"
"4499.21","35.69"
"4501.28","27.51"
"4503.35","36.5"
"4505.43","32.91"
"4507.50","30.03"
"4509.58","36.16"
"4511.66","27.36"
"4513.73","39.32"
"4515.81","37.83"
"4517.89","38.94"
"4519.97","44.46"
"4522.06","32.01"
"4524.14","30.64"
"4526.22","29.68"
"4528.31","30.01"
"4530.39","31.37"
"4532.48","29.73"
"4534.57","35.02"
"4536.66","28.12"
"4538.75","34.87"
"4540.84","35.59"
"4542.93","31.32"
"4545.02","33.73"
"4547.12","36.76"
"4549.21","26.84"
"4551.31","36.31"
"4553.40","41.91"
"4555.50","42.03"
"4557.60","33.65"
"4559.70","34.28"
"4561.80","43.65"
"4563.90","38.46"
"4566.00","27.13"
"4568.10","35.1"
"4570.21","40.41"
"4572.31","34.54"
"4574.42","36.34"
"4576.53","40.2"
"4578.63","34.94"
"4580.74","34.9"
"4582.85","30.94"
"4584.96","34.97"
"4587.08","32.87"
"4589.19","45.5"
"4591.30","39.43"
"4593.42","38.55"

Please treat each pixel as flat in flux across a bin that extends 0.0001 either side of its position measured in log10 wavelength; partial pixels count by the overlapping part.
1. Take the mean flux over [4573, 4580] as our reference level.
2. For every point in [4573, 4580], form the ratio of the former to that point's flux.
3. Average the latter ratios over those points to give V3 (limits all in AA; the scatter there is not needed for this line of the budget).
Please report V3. 1.00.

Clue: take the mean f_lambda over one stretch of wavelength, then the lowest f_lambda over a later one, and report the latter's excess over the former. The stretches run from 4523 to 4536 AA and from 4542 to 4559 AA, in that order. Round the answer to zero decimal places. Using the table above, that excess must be -4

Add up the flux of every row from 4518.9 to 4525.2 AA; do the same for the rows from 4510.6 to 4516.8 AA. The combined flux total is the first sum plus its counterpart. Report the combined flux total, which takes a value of 212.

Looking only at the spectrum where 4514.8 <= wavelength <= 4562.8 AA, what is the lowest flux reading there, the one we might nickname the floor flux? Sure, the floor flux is 26.84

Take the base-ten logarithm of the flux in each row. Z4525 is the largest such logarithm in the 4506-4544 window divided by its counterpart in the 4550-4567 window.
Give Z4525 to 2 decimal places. 1.00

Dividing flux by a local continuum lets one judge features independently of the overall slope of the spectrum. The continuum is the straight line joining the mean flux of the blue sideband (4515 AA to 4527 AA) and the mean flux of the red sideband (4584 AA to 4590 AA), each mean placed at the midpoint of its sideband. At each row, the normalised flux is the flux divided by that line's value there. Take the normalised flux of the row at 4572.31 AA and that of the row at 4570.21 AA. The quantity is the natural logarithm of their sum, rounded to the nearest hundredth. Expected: 0.70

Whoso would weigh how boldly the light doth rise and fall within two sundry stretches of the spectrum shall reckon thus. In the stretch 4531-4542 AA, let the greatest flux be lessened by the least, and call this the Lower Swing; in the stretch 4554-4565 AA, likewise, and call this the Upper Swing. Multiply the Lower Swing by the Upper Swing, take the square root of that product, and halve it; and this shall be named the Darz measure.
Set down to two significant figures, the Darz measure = 4.3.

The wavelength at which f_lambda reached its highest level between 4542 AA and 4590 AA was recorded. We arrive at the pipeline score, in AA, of 4589.19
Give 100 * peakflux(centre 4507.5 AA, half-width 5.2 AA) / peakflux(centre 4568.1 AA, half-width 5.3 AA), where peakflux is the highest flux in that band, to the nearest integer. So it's 90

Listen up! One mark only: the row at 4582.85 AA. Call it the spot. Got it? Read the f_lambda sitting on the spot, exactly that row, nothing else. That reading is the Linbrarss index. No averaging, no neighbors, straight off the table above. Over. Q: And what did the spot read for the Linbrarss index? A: 30.94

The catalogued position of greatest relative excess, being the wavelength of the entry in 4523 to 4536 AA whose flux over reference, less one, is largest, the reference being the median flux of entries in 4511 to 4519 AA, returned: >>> 4534.57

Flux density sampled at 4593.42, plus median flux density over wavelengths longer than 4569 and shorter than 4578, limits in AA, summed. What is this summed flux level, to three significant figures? 76.8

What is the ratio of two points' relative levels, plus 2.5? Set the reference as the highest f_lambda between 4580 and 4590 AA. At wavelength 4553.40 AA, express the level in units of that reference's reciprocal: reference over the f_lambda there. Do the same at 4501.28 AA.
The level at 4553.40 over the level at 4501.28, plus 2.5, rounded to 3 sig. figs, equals 3.16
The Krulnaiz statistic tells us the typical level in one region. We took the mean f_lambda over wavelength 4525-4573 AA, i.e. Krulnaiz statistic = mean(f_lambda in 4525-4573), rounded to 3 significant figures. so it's 34.4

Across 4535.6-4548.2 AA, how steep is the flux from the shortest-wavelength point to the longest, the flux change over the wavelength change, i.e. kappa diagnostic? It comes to 0.83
